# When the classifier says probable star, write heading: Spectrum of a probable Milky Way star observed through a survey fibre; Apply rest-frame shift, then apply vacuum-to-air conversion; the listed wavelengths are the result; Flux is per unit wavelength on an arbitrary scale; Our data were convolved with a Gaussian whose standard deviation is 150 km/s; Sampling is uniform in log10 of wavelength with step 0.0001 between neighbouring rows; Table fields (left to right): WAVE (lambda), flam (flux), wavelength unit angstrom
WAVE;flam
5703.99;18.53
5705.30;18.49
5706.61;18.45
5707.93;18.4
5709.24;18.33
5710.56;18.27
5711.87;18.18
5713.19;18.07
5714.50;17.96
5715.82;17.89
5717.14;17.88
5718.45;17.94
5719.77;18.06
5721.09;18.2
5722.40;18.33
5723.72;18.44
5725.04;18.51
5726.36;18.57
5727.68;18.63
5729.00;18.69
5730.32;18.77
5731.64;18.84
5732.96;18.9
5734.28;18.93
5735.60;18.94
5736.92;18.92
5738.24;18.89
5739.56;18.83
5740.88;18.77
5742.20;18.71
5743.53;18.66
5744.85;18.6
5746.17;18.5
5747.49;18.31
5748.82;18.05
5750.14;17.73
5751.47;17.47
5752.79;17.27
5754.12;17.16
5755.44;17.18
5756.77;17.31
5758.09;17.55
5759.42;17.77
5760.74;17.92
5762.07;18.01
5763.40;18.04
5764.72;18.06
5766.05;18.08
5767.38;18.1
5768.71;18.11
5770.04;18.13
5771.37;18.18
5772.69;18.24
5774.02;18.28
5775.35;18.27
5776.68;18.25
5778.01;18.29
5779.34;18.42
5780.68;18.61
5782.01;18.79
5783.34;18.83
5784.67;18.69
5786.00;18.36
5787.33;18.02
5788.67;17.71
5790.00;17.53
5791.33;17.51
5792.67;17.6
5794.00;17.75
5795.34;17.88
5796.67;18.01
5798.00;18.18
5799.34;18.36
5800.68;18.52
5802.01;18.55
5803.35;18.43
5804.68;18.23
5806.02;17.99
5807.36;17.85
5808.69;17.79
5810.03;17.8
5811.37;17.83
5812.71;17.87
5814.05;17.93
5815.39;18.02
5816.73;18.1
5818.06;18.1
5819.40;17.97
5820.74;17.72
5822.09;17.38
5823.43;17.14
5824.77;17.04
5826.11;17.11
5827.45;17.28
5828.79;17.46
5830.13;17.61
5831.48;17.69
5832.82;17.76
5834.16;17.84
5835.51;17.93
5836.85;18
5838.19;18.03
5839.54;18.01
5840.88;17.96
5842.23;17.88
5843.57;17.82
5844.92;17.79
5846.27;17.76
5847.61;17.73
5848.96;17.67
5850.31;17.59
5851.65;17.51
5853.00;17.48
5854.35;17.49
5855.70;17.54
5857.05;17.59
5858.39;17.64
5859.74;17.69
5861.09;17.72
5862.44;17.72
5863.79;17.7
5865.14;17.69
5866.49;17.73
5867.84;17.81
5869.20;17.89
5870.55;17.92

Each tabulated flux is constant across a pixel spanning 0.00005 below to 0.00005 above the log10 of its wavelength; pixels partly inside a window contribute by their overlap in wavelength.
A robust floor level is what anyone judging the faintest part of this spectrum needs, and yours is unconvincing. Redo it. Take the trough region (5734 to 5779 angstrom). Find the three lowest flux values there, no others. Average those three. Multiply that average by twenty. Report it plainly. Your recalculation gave 344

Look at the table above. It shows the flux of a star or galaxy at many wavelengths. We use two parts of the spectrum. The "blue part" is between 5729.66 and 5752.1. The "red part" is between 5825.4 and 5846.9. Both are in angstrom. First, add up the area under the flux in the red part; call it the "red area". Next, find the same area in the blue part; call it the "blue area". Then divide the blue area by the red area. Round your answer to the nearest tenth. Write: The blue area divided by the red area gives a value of 1.1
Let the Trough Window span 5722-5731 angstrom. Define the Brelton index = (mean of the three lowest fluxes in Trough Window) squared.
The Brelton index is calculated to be 340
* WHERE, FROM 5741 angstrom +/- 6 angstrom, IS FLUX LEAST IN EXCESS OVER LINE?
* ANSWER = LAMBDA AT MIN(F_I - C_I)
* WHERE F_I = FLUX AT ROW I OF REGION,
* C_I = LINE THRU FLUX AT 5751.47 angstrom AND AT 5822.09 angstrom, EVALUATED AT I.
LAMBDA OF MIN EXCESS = 5746.17 angstrom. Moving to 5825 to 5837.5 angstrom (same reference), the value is 5826.11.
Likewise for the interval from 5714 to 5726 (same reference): 5717.14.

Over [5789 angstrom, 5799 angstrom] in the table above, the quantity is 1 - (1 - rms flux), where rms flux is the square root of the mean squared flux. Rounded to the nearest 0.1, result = 17.8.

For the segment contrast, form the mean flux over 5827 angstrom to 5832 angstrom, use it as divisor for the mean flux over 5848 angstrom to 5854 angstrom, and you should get 1.003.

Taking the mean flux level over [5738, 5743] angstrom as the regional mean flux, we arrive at 18.8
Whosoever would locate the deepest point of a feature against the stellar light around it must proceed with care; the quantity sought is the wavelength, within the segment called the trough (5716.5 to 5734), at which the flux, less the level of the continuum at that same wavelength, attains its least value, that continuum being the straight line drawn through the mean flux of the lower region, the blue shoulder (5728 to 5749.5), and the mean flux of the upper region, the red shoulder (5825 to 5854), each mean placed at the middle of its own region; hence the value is 5717.14 angstrom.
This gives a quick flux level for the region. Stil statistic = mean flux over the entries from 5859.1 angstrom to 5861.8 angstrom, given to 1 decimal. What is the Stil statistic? 17.7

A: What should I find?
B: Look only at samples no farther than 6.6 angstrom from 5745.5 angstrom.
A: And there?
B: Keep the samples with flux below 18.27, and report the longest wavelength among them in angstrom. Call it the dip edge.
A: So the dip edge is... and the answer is 5751.47 angstrom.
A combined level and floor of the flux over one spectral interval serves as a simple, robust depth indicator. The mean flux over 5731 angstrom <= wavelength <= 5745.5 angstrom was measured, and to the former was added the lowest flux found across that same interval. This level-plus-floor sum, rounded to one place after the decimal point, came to 37.4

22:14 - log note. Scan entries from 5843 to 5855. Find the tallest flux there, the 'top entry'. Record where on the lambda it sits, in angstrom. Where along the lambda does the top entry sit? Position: 5843.57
